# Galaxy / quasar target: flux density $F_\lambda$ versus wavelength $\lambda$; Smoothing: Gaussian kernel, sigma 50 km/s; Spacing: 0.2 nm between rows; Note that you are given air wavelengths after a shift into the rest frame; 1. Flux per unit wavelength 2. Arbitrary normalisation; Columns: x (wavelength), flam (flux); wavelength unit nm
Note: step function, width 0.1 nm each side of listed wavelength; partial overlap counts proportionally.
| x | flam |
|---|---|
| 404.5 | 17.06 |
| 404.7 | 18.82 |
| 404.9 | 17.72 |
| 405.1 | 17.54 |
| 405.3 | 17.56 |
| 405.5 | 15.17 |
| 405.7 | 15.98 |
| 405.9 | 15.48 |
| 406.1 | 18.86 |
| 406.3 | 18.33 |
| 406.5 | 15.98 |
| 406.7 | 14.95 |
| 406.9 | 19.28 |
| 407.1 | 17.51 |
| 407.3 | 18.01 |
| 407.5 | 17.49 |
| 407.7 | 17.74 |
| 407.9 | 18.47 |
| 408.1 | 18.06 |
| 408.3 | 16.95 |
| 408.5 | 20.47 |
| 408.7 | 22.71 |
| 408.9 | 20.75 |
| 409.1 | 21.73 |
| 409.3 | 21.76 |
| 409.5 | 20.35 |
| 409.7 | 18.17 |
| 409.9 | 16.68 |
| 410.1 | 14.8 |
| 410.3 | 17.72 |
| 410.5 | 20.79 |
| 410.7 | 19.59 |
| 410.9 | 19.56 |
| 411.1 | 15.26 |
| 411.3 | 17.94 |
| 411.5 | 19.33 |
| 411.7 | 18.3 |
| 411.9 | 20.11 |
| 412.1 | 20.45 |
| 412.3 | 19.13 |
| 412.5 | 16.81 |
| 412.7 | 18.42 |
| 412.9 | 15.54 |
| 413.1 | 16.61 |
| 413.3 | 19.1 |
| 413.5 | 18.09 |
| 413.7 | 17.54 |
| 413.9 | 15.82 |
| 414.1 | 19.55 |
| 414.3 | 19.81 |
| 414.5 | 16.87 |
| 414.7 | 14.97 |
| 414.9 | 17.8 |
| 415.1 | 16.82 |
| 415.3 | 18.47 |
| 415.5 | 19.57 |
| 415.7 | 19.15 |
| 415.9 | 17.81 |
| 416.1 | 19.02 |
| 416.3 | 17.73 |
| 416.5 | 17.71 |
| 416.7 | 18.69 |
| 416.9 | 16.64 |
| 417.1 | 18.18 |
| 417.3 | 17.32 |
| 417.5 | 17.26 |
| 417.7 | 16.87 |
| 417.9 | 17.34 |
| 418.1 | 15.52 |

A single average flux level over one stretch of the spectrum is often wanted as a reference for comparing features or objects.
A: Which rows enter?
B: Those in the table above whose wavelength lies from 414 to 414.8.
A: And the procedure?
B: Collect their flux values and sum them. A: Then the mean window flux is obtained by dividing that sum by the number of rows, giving 17.8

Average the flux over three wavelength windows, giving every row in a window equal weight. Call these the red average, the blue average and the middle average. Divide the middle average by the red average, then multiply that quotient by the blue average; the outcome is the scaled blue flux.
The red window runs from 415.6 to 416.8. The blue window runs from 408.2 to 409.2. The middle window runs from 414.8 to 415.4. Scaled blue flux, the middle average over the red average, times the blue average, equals 19.8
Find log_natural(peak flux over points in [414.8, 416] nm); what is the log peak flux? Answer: 2.97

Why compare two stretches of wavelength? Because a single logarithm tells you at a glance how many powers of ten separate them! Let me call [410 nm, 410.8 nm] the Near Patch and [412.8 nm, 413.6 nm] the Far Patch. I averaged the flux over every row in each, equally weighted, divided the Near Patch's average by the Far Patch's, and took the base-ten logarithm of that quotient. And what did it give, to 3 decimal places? 0.022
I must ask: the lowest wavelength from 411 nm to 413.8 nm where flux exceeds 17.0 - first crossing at 411.3 nm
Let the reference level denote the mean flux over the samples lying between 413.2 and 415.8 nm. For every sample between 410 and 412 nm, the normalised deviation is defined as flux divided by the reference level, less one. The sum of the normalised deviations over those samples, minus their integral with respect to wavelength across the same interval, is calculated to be 0.17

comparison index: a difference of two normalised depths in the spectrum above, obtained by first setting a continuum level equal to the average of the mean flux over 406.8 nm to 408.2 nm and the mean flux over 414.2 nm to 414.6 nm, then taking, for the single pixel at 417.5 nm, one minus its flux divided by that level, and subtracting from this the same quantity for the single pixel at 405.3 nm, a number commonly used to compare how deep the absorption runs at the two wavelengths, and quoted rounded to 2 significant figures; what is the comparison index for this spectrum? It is 0.016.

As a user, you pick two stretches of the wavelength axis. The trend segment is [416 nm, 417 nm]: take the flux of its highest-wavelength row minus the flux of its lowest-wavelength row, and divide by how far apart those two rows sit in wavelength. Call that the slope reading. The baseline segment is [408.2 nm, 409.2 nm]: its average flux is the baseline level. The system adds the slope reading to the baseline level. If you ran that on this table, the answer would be 17.5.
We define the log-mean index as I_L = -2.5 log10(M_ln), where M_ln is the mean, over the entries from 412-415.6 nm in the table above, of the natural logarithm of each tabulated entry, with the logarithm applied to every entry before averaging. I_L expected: -1.15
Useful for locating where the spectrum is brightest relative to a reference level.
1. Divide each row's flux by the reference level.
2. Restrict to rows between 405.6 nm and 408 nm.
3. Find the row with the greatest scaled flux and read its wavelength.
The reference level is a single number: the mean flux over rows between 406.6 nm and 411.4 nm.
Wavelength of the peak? 406.9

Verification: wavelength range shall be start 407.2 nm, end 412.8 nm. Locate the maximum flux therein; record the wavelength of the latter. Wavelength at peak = 408.7 nm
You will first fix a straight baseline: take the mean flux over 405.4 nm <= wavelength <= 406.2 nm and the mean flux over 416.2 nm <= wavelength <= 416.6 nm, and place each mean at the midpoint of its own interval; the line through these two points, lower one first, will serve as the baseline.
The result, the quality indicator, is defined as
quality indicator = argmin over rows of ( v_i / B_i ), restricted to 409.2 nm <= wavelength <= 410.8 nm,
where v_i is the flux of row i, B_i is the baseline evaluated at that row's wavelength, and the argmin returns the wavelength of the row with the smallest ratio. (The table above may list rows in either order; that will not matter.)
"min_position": 410.1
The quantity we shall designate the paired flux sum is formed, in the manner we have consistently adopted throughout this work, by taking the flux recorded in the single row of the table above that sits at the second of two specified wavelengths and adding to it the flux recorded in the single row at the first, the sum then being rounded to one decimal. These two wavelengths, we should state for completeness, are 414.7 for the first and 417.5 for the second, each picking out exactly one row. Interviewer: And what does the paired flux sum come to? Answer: 32.2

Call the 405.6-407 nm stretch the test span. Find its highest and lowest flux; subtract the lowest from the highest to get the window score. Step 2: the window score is 4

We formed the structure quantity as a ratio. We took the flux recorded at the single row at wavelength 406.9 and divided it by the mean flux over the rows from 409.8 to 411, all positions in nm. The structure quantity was 1.06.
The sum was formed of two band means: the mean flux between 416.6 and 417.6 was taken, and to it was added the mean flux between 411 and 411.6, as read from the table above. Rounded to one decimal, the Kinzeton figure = 35.1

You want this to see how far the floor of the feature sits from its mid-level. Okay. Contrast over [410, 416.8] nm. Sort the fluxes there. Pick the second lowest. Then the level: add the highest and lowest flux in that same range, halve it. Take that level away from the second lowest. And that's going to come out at -2.8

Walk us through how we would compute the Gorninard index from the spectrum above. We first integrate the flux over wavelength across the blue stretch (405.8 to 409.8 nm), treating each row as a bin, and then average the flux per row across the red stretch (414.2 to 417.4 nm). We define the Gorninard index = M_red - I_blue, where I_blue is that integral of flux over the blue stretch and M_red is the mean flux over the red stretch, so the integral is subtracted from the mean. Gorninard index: -57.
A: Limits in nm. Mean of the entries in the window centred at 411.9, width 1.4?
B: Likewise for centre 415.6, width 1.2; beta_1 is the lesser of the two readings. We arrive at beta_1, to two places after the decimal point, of 18.47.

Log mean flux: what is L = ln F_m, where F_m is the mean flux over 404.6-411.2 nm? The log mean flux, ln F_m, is 2.90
